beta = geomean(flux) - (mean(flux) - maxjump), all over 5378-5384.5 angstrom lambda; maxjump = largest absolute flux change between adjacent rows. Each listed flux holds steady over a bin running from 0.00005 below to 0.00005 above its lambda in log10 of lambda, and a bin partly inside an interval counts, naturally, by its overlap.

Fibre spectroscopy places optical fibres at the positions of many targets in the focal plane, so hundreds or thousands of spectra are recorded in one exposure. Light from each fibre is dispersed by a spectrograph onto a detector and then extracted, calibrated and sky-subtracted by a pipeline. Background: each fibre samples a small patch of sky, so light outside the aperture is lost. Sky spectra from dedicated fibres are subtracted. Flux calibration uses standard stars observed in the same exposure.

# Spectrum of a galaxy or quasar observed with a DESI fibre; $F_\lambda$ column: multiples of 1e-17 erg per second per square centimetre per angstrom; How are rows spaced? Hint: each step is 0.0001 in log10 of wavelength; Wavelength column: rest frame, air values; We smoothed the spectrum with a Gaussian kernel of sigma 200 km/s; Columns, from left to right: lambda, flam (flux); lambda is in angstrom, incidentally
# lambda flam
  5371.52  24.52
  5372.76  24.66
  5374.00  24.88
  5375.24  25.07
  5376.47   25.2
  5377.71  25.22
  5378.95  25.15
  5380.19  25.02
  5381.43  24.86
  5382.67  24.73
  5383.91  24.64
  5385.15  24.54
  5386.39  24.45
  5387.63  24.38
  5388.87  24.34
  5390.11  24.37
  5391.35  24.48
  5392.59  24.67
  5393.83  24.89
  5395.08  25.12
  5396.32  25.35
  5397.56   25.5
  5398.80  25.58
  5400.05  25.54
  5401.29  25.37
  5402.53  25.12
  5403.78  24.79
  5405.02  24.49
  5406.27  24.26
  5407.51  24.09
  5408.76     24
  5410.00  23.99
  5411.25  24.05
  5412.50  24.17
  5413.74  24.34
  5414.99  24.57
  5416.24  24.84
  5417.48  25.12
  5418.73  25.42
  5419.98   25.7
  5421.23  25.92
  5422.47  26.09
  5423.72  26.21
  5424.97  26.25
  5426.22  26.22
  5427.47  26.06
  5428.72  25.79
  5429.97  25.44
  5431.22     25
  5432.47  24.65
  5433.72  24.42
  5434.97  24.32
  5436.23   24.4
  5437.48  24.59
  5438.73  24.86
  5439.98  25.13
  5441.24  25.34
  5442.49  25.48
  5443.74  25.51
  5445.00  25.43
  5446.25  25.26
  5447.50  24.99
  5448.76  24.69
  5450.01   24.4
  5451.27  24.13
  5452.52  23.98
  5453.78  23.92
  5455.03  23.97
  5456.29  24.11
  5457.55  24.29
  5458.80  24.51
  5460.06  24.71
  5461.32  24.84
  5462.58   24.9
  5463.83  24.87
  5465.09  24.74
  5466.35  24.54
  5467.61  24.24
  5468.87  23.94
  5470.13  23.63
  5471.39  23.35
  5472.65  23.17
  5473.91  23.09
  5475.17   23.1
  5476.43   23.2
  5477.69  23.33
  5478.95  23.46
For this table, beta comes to 0.16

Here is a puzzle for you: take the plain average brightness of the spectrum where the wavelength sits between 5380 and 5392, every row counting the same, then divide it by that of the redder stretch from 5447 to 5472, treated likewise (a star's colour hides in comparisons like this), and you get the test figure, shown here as 1.01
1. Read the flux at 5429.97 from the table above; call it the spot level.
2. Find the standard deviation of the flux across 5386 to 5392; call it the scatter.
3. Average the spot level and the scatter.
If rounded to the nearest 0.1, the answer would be 12.7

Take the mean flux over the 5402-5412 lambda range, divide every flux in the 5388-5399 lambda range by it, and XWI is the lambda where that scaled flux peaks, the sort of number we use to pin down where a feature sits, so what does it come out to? 5398.80 angstrom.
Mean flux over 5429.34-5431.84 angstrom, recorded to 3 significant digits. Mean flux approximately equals 25.2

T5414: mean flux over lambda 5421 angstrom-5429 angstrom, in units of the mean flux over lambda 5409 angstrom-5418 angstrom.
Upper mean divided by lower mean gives 1.07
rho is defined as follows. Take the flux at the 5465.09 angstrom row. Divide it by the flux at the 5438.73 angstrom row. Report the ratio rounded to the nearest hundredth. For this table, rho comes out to 1.00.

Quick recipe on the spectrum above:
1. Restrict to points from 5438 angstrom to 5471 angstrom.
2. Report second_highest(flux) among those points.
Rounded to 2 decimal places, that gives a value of 25.48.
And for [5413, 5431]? 26.22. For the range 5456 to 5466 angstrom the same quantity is 24.87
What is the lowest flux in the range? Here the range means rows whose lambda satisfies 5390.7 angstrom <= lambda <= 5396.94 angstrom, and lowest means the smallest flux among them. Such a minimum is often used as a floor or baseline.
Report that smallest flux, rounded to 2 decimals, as 24.48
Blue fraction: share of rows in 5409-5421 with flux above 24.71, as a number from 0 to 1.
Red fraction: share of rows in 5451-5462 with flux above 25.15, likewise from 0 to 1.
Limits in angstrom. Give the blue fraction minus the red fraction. 0.44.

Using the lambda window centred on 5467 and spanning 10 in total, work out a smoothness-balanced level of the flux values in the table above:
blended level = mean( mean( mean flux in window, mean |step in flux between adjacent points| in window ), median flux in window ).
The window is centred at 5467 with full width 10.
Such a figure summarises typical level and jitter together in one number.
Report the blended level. 18.3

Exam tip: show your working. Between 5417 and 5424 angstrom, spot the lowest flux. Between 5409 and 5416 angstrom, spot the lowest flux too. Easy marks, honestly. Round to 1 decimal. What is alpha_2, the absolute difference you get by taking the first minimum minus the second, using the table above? 1.1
